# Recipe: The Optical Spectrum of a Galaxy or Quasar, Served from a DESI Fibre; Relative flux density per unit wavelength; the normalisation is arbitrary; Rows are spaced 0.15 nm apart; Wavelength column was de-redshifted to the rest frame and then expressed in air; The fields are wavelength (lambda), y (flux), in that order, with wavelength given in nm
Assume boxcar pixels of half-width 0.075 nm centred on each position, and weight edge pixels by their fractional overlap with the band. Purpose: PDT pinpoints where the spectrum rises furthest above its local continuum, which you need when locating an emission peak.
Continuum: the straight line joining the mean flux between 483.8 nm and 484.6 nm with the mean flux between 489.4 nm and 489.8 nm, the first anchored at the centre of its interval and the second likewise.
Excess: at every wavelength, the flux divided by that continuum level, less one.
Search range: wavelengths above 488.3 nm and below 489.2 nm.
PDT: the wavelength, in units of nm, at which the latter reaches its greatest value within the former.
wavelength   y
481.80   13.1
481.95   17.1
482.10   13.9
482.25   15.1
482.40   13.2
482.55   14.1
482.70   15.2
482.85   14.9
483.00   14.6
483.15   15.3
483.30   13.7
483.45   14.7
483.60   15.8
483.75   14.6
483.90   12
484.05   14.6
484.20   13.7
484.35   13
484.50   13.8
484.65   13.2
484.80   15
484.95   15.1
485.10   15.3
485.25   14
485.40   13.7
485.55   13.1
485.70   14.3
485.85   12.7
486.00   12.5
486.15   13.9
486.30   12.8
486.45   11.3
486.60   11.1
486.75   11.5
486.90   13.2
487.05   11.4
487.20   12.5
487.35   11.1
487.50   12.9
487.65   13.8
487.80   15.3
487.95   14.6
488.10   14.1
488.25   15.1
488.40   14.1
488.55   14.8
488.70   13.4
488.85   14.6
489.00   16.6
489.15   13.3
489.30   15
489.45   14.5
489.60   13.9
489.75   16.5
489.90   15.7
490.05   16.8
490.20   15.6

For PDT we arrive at 489.00 nm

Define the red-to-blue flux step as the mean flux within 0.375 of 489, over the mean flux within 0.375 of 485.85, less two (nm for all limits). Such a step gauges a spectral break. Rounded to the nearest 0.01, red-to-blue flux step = -0.90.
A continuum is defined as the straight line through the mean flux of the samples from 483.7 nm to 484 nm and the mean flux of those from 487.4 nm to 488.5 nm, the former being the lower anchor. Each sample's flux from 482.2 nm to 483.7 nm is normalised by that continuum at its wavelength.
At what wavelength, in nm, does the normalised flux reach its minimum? 482.40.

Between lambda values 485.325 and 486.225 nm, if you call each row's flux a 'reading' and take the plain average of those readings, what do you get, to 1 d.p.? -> 13.4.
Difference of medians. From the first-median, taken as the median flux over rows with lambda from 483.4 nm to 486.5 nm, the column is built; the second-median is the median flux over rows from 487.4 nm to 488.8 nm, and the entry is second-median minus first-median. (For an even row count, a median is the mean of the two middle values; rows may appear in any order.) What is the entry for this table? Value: 0.3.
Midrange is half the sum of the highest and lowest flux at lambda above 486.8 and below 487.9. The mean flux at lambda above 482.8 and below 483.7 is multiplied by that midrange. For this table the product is 196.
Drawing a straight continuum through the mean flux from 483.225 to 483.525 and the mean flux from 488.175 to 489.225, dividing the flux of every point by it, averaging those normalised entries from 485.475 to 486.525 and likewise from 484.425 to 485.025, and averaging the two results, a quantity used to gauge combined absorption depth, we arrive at 0.95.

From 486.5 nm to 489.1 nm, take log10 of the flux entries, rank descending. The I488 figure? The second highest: 1.185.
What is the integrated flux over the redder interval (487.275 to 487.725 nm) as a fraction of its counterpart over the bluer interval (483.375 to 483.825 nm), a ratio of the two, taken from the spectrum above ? 0.84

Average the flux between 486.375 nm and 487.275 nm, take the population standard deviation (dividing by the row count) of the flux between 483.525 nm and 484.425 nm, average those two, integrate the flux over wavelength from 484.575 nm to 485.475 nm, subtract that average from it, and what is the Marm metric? 6.4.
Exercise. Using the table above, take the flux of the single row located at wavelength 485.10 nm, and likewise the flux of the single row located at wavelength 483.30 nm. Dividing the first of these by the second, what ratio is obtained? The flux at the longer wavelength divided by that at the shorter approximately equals 1.12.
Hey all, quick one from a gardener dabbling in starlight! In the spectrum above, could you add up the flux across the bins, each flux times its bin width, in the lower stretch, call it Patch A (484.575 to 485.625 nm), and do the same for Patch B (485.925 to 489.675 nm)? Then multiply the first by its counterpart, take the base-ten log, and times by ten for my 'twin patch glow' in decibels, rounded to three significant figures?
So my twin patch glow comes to 28.8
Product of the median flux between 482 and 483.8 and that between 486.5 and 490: 207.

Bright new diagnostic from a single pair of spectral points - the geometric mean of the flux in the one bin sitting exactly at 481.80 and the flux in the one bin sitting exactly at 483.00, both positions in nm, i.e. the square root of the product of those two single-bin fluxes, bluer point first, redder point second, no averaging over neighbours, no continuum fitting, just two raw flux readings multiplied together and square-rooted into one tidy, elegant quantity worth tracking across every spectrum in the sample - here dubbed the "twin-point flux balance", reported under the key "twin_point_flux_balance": 13.8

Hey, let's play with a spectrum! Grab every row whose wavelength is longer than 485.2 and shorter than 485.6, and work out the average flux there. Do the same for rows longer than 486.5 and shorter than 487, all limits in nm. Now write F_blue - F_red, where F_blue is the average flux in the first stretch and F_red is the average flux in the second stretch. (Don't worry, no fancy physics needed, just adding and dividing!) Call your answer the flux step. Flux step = 1.7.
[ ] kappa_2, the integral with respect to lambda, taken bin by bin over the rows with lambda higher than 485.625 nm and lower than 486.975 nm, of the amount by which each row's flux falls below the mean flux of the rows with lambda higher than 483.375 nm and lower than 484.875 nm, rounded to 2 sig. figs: 2.0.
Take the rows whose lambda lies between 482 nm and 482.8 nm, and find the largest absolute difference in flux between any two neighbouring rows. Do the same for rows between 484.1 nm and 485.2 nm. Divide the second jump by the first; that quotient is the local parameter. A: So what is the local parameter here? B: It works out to 0.95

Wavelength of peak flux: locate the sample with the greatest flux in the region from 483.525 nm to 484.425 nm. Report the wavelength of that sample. 483.60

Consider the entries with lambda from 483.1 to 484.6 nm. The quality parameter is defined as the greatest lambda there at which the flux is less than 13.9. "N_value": 484.50 nm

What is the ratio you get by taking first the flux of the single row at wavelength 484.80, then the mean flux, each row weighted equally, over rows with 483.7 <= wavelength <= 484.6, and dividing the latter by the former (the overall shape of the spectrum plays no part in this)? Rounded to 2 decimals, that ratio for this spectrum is 0.91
